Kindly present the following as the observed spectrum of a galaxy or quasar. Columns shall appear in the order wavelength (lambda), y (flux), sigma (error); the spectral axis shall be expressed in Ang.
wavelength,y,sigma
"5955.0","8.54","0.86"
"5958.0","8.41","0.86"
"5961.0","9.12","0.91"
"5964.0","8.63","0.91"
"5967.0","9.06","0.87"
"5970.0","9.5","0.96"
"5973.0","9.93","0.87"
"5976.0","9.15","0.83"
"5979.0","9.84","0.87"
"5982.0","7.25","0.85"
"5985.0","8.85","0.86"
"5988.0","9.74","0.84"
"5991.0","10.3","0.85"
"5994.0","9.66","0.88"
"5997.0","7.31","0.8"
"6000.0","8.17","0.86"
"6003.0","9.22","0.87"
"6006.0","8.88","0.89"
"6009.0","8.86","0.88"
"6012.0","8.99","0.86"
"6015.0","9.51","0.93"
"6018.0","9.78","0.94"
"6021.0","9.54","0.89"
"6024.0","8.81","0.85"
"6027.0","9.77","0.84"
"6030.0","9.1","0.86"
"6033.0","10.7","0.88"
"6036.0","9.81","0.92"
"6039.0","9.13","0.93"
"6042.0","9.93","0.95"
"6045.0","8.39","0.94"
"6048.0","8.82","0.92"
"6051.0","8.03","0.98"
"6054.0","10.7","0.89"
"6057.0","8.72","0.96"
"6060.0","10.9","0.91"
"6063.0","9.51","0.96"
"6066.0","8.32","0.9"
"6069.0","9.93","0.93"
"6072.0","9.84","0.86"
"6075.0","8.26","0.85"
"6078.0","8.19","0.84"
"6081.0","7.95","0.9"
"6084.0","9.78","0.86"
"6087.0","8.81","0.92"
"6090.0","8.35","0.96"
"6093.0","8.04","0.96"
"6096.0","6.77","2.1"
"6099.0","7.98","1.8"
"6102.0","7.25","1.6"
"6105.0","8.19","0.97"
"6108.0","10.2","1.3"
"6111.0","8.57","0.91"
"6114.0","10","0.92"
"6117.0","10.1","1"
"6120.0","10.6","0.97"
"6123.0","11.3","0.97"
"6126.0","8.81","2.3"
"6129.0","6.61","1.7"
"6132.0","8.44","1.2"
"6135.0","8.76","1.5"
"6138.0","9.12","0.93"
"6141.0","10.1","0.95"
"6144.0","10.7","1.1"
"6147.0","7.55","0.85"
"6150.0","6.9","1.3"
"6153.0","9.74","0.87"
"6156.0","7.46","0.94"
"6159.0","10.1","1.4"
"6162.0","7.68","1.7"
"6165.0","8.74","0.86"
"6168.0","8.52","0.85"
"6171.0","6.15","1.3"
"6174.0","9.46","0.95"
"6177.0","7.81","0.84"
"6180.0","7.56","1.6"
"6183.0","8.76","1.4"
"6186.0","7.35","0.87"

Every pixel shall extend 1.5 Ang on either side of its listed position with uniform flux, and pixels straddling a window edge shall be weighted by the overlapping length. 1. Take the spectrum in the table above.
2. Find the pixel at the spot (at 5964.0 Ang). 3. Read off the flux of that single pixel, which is 8.63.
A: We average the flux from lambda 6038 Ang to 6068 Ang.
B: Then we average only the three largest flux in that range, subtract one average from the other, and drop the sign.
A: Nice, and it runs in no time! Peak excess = 1.3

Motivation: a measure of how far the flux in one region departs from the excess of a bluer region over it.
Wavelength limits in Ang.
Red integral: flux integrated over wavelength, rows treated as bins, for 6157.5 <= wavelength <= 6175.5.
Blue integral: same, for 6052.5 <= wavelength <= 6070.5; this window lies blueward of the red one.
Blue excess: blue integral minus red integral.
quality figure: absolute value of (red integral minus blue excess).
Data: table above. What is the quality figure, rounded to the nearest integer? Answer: 130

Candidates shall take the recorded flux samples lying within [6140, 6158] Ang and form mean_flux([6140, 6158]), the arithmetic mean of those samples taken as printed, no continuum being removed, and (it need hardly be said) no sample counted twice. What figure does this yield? 8.7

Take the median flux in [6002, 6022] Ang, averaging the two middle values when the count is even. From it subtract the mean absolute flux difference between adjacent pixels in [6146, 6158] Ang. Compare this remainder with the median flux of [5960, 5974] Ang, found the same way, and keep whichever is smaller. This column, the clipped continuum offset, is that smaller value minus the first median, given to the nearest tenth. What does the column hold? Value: -1.9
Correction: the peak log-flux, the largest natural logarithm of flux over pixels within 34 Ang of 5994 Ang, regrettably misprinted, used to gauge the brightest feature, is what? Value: 2.33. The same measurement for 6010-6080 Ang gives 2.39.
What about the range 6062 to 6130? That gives 2.42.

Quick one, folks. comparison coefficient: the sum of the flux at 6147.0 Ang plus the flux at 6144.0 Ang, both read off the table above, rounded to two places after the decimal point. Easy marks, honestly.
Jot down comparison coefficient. 18.25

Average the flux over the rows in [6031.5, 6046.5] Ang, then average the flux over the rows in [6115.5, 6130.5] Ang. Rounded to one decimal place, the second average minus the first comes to -0.1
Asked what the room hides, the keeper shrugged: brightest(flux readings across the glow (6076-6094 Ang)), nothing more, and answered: 9.78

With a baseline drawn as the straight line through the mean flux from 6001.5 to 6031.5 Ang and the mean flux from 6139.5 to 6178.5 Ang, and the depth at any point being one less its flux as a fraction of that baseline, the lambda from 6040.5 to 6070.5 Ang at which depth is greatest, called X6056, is 6051.0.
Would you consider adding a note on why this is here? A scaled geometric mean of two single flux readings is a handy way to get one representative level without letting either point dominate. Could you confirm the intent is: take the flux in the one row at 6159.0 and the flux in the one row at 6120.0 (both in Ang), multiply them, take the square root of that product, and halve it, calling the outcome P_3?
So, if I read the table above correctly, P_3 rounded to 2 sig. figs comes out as 5.2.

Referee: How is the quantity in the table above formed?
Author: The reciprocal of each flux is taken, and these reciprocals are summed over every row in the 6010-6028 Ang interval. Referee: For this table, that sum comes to 0.64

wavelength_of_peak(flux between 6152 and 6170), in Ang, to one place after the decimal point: 6159.0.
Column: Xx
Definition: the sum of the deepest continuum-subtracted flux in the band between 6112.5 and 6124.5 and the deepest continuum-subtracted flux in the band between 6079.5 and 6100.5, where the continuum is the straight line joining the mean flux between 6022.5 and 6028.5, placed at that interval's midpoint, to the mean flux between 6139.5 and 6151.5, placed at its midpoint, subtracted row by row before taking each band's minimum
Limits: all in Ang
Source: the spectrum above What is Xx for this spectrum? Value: -1.2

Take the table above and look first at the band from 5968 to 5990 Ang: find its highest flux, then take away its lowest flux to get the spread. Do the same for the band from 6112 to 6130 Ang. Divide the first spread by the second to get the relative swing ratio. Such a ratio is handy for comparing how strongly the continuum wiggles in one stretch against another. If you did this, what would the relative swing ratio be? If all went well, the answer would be 0.57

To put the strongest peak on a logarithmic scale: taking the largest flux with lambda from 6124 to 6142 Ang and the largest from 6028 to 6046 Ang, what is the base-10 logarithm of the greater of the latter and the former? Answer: 1.03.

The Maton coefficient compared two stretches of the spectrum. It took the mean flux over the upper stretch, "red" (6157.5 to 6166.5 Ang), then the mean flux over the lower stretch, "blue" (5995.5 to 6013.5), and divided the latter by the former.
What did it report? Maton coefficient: 0.970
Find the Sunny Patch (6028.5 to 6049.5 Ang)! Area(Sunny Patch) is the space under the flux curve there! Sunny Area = 198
